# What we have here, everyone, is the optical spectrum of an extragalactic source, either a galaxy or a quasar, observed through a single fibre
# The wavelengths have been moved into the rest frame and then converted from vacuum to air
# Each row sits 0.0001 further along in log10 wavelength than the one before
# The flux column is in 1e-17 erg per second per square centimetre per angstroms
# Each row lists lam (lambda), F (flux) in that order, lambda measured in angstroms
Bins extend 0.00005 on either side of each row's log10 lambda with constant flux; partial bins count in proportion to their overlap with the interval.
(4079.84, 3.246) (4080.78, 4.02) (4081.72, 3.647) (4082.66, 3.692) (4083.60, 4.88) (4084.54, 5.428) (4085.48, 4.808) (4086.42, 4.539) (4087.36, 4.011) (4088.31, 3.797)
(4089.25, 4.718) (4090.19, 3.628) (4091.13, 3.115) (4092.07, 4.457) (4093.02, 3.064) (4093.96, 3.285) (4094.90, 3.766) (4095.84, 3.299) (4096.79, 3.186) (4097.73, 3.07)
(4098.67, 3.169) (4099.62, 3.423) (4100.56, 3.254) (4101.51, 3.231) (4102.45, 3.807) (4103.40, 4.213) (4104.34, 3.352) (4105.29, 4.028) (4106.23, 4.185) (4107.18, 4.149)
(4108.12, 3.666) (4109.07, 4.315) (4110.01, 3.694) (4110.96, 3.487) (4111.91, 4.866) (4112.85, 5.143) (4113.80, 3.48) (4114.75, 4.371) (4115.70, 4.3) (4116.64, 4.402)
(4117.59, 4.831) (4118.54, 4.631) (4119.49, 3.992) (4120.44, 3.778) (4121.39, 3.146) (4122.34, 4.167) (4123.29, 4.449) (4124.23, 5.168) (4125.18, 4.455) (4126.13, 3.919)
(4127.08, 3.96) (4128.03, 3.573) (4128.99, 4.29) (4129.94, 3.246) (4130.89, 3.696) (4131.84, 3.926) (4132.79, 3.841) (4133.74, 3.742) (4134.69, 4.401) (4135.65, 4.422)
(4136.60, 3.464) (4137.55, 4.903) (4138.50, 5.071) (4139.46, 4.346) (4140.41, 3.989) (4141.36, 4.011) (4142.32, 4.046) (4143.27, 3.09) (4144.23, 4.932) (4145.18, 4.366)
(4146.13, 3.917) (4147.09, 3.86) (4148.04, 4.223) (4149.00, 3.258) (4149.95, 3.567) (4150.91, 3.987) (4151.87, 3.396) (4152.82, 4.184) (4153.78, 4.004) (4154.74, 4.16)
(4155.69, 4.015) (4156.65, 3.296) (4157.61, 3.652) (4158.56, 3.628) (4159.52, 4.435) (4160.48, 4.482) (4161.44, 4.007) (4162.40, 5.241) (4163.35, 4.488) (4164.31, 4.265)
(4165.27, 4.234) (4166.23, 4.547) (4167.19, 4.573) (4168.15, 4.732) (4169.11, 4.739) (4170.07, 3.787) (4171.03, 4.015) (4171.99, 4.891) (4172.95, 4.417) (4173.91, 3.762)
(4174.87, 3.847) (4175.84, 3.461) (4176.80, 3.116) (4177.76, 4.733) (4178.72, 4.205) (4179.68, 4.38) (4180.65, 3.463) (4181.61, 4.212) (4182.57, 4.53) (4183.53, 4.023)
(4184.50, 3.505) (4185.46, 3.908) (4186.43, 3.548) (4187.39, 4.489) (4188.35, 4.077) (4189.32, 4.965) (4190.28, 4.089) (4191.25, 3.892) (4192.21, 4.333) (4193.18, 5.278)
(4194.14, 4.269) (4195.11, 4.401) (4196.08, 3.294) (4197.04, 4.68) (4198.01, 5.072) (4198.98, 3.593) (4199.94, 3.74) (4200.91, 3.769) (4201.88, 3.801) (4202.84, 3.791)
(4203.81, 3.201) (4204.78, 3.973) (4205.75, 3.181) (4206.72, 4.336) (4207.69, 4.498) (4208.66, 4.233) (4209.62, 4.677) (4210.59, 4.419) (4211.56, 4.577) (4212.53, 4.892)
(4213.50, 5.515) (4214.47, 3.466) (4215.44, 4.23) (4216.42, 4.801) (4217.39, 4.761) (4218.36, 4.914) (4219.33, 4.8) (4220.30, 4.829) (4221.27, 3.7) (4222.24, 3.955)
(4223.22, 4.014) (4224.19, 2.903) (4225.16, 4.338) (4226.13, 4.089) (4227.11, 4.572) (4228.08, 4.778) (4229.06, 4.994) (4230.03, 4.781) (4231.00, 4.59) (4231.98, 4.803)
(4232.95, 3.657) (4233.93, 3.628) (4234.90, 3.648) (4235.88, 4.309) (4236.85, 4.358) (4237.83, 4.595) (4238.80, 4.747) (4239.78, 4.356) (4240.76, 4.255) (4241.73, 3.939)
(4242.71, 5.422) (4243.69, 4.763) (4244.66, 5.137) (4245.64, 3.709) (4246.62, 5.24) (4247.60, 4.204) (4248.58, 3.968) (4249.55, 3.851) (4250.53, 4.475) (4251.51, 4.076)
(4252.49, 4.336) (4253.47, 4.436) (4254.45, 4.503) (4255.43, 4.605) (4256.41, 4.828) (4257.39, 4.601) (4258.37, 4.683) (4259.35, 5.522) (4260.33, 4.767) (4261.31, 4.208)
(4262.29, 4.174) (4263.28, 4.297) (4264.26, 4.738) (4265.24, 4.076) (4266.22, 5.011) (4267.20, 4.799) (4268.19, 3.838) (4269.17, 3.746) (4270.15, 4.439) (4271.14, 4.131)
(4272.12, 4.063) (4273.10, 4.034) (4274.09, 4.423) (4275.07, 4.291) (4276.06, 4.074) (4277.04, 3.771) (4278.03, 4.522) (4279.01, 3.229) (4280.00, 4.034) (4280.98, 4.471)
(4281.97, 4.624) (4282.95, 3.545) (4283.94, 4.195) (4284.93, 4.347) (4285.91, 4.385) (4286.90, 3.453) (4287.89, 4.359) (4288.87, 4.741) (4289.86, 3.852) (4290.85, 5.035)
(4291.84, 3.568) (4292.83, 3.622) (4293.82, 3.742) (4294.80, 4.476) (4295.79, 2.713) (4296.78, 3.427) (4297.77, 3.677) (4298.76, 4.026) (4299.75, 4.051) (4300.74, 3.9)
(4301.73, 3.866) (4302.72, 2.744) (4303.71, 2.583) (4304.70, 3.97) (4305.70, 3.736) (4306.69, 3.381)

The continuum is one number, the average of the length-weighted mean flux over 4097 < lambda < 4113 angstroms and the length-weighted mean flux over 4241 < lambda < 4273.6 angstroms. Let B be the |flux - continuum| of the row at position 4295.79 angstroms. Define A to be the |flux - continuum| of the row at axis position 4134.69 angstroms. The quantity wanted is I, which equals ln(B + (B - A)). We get 0.93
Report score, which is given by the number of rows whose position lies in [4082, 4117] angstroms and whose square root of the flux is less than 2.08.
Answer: 27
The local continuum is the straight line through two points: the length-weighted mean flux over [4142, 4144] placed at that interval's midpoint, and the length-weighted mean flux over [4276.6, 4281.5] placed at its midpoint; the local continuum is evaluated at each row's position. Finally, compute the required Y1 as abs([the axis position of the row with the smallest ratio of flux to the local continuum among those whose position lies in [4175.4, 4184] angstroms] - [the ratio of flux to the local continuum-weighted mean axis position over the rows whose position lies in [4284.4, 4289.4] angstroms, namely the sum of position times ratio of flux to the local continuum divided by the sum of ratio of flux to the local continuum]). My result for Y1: 110.1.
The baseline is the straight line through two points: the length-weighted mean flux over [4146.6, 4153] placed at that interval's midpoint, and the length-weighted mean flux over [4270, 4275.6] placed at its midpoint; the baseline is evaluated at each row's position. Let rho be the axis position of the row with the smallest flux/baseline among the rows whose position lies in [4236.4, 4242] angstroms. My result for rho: 4241.73 angstroms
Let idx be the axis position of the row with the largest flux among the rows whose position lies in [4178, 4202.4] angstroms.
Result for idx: 4193.18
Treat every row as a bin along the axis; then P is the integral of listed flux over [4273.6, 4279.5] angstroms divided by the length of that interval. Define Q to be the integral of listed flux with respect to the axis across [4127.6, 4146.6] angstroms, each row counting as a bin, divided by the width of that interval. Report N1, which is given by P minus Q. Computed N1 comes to 0.0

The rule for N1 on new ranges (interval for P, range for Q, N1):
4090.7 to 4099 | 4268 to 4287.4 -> -0.7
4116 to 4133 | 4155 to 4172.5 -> -0.2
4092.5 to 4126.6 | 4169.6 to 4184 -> -0.1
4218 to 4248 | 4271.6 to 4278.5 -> 0.2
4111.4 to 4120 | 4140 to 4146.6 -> 0.4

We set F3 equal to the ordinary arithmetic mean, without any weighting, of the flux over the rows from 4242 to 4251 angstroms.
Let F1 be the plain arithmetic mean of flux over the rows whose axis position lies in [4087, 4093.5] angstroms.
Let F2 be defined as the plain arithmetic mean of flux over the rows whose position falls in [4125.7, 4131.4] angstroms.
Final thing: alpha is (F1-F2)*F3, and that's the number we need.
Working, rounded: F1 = 3.83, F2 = 3.78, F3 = 4.5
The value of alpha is 0.21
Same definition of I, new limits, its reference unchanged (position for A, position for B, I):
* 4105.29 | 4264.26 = 0.14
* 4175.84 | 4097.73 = 0.36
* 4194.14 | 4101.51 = 0.48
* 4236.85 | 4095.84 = 0.33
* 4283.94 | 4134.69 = -0.71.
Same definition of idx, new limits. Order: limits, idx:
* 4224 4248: 4242.71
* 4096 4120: 4112.85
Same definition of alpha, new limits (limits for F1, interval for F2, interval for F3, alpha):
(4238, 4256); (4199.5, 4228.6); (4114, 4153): 0.90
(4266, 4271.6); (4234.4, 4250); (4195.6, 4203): -0.31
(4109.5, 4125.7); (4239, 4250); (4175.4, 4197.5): -0.76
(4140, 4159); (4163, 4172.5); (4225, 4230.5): -2.52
